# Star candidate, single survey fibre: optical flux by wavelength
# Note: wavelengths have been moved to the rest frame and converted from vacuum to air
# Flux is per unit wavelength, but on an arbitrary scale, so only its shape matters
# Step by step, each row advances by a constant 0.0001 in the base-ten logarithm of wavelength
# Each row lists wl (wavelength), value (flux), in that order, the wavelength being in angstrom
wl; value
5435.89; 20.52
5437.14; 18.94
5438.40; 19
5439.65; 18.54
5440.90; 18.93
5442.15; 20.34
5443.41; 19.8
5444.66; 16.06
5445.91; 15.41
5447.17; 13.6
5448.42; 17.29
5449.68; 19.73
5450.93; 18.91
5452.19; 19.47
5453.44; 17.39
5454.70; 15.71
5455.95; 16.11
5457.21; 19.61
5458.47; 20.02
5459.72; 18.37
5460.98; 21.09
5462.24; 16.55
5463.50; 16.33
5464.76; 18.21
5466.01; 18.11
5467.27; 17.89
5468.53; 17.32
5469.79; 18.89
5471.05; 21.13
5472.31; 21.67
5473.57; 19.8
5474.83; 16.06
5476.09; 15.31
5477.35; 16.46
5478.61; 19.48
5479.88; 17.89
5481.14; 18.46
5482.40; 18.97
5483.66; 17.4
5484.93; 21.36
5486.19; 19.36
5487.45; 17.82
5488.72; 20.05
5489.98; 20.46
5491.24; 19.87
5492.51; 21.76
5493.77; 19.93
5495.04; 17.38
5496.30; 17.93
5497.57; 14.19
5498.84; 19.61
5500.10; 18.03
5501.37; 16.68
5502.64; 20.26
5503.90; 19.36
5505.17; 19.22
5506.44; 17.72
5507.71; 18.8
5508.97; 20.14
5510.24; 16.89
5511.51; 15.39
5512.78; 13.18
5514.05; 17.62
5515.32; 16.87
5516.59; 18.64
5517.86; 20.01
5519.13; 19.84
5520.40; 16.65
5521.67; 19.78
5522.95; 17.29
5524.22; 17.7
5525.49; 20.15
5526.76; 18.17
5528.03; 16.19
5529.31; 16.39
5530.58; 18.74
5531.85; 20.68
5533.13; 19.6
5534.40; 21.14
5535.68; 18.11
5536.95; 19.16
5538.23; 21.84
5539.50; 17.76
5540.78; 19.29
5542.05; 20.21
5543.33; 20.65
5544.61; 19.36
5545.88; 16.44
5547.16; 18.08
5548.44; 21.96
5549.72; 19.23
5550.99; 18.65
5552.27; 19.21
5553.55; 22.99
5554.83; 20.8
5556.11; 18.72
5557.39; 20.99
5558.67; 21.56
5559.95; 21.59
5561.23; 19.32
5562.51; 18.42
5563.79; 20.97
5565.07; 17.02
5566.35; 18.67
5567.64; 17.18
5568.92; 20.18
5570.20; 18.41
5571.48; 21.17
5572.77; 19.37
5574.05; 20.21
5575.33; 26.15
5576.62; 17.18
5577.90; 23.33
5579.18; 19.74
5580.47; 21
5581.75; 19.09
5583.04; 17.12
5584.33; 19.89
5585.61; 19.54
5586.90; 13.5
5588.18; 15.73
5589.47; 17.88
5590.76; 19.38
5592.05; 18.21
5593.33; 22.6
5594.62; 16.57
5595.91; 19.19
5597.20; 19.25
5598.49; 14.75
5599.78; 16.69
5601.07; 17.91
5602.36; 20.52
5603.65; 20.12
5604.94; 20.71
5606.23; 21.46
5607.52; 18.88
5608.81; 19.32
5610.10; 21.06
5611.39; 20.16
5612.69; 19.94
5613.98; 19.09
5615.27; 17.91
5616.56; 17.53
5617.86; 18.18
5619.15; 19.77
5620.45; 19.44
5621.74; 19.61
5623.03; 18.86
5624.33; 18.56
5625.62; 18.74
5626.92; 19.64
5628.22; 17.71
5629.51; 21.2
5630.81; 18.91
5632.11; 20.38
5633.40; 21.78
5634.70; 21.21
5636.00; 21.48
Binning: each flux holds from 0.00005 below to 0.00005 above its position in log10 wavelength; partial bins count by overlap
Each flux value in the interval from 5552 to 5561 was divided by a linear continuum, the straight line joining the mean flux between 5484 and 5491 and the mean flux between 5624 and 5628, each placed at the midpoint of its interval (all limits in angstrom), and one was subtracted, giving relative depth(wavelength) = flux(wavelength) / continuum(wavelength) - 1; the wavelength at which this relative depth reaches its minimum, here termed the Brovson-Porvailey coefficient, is 5556.11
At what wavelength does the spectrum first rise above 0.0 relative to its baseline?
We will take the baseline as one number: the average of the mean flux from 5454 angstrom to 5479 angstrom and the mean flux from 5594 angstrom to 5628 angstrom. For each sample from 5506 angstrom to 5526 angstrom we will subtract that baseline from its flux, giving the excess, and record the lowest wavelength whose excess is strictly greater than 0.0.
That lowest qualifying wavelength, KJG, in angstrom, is 5507.71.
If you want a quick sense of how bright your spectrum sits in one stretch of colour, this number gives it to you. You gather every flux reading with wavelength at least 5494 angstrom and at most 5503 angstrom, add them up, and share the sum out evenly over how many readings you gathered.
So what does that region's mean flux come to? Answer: 17.7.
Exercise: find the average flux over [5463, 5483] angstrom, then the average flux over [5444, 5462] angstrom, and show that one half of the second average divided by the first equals 0.49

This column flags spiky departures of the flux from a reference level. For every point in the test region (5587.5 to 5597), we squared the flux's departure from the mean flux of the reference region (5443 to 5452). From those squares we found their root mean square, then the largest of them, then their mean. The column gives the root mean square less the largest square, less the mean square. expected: -23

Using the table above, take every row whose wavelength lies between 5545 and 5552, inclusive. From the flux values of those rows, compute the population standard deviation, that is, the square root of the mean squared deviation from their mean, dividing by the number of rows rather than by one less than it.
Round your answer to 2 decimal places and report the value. 1.80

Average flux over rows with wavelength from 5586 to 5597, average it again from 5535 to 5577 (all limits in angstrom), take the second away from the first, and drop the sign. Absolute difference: 1.8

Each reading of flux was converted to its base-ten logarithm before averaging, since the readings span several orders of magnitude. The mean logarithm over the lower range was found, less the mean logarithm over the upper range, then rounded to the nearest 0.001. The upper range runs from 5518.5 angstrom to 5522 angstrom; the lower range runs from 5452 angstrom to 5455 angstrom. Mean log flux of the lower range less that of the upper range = -0.030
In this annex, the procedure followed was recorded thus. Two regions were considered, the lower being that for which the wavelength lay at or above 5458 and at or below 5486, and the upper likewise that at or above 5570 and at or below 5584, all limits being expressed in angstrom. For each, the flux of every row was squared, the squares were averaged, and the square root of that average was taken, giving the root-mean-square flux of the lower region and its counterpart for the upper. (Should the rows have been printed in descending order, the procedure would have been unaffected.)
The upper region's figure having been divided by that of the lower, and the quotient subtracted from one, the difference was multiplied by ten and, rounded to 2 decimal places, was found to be -0.99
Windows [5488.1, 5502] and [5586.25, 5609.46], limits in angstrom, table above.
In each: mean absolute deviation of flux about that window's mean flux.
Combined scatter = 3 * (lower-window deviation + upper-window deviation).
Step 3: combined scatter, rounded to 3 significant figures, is 10.7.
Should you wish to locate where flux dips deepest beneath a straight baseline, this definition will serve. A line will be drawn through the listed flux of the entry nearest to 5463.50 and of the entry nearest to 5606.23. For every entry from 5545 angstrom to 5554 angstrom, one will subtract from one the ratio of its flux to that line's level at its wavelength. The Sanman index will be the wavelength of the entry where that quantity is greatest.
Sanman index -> 5545.88 angstrom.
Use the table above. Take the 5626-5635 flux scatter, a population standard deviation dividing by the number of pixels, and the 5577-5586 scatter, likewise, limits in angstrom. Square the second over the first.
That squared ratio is 1.7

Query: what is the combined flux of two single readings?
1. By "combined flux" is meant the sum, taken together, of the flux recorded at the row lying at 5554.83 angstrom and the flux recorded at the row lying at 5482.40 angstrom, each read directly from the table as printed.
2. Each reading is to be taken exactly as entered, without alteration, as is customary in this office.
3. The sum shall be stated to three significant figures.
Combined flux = 39.8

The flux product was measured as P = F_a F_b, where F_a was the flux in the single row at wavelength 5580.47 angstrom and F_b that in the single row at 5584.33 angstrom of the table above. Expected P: 418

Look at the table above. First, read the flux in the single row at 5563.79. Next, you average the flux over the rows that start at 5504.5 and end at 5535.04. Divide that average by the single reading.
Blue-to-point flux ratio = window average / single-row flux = 0.87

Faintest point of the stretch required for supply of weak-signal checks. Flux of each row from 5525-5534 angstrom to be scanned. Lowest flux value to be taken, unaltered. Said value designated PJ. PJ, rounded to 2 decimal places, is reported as 16.19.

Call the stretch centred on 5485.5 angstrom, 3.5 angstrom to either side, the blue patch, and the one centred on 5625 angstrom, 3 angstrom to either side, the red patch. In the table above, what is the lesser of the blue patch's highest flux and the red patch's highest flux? 19.6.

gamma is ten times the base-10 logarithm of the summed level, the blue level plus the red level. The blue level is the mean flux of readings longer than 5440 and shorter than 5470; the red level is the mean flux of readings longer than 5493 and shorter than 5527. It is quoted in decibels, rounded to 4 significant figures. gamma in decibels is 15.57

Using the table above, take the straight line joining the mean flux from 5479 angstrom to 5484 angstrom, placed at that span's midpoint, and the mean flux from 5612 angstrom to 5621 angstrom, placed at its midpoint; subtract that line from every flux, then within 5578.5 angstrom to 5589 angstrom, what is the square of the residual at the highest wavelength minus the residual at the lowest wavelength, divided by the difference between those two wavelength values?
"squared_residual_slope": 0.20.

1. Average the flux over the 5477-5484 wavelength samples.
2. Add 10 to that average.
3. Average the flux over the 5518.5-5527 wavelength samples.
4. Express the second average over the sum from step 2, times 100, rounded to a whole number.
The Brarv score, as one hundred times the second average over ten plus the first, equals 66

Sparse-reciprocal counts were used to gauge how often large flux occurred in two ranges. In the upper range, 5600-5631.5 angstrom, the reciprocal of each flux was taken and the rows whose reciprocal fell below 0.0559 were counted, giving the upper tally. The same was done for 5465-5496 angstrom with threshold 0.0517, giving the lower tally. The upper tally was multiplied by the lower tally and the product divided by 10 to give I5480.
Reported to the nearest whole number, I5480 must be 24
